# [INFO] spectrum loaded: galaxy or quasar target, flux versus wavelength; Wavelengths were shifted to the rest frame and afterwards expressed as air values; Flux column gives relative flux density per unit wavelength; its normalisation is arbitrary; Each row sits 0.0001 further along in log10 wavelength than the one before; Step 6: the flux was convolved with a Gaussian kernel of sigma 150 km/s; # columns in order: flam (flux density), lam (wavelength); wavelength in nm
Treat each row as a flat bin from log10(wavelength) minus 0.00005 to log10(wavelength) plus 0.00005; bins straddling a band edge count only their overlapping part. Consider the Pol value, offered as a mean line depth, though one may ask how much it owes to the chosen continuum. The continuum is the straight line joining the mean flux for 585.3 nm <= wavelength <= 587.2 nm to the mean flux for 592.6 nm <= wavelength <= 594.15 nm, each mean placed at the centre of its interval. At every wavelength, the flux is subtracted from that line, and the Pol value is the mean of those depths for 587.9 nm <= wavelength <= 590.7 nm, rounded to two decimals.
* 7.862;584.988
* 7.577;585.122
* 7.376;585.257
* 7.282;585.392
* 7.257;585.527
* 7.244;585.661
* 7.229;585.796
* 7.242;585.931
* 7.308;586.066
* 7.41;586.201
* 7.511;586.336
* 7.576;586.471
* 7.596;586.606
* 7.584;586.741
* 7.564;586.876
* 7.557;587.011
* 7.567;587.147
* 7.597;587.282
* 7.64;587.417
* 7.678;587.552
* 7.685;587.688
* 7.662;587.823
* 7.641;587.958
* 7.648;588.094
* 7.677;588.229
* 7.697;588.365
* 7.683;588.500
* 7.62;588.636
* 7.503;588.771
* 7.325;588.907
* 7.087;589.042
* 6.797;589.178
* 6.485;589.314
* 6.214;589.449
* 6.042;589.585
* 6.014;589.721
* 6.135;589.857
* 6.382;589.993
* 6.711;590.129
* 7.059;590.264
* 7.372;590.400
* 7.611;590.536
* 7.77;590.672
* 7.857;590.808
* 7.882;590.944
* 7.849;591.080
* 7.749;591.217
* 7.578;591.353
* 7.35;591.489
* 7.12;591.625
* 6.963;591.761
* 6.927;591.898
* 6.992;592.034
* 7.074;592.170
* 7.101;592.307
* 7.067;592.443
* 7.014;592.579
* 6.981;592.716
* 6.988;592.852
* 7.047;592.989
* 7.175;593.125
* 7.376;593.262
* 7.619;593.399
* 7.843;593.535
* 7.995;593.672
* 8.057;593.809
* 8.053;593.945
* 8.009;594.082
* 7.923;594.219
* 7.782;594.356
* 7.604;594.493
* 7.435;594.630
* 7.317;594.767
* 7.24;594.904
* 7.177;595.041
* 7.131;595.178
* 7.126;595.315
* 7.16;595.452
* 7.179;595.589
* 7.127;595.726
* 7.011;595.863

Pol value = 0.41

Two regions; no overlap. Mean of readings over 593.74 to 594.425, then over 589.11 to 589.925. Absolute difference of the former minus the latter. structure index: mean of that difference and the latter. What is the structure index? 3.98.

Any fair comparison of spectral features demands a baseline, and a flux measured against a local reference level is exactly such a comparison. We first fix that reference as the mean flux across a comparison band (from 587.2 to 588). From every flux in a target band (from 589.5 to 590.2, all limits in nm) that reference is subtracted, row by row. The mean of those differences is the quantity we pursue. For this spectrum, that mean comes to -1.4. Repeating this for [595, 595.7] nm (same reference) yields -0.5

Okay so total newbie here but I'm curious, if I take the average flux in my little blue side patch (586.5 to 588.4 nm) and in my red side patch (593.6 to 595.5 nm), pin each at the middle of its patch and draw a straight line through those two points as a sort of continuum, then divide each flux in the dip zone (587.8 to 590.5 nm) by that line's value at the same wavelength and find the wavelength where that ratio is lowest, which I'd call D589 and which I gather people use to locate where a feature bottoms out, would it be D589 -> 589.721 nm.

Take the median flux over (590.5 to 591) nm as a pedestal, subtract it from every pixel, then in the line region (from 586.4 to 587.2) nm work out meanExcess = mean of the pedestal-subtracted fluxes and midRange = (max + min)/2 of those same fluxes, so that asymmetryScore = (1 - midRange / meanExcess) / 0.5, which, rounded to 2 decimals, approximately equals 0.02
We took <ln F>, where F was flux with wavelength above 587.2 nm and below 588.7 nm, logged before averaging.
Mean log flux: 2.04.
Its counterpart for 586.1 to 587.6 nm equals 2.02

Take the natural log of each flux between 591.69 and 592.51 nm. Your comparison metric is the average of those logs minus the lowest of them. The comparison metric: 0.013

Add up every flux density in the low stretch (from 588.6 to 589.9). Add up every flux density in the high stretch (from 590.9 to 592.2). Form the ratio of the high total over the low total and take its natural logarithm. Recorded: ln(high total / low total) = 0.089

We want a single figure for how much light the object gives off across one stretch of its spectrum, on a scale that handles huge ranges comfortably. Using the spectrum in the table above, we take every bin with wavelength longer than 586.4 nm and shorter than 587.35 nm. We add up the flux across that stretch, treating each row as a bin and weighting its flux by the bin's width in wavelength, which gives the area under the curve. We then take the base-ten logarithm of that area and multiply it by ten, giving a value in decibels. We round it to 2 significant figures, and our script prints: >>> 8.6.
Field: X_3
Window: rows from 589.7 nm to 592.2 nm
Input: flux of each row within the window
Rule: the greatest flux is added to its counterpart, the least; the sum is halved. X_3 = 6.9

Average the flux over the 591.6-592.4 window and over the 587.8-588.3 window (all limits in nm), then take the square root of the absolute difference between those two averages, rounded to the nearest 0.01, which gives 0.79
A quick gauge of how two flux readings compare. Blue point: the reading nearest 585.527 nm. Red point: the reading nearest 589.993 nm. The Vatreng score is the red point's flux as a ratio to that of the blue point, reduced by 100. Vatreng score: -99.12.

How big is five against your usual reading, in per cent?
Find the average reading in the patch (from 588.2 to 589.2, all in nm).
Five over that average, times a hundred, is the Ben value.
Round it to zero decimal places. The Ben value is 67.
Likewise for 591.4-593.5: 70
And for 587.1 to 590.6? 70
